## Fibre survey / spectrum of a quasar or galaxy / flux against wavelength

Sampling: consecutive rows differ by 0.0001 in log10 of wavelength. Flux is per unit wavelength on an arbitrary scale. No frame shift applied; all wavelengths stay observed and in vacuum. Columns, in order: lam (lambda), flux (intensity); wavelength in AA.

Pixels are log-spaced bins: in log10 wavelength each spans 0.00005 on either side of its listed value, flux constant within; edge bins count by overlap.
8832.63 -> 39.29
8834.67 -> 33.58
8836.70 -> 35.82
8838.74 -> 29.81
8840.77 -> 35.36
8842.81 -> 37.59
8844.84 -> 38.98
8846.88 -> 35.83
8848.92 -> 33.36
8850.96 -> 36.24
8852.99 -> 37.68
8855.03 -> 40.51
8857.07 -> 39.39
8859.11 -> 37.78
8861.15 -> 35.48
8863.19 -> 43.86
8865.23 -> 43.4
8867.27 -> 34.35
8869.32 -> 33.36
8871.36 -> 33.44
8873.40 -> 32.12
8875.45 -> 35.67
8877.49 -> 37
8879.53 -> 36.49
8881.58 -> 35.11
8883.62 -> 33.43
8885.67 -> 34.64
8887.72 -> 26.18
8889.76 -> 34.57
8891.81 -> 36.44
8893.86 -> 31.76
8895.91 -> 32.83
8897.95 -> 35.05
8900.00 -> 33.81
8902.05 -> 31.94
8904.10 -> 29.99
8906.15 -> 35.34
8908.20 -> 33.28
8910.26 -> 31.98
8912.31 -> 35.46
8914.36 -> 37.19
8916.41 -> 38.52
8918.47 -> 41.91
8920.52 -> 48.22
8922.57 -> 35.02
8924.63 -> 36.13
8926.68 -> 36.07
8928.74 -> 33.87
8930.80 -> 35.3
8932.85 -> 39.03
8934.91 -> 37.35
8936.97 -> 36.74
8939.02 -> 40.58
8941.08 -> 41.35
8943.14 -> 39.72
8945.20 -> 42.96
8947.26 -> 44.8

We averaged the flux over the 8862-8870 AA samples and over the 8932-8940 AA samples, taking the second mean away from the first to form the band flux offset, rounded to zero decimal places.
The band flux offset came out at 0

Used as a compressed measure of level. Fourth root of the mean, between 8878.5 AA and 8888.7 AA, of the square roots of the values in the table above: 1.55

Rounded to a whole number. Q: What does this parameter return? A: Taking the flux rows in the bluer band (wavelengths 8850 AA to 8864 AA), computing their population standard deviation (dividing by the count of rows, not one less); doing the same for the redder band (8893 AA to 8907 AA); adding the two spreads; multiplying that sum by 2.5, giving 11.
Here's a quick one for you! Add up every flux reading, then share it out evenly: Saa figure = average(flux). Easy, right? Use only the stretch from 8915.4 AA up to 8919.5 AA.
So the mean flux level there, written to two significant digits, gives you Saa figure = 40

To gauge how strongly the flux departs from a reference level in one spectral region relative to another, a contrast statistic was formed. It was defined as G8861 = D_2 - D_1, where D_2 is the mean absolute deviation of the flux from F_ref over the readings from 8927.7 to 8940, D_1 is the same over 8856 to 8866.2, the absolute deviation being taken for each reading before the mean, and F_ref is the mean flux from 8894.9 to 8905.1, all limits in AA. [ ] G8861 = -3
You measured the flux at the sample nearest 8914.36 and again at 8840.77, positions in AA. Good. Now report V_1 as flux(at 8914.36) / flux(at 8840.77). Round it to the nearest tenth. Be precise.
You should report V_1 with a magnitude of 1.1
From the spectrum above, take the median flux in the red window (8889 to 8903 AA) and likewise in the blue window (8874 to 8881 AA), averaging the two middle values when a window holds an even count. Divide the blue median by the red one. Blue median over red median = 1.08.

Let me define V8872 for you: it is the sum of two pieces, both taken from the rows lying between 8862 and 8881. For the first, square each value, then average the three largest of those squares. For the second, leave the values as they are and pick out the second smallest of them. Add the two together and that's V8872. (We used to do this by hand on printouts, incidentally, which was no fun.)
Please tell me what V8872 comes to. 1759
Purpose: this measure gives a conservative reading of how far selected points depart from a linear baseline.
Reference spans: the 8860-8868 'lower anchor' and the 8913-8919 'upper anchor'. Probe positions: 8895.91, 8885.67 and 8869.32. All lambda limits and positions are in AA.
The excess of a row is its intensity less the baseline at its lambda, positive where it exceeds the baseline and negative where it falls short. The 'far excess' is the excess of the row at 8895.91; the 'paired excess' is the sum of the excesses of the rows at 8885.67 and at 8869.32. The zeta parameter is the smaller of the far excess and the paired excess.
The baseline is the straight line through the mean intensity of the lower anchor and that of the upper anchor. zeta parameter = -10.5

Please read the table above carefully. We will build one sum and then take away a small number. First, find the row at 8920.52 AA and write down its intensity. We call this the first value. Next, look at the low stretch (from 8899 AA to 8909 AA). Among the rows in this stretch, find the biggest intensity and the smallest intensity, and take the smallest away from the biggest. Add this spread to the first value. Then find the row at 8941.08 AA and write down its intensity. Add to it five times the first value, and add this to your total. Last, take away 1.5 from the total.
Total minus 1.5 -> 335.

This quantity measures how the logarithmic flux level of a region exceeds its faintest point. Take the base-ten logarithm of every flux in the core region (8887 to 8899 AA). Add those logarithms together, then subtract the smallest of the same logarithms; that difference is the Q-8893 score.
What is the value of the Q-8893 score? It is 7.7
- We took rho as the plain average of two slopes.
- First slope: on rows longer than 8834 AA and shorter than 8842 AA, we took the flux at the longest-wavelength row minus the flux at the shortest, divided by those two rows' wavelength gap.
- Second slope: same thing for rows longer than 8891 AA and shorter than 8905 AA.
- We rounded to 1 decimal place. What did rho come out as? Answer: -0.1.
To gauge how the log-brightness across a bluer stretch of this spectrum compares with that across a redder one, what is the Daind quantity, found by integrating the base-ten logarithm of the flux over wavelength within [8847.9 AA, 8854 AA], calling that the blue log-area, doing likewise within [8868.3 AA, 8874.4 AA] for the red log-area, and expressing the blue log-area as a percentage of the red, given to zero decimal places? 102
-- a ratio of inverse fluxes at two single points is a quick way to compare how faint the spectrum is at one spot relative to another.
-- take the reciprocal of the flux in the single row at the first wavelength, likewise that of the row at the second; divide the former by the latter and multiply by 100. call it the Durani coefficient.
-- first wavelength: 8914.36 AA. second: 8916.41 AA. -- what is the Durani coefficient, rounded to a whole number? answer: 104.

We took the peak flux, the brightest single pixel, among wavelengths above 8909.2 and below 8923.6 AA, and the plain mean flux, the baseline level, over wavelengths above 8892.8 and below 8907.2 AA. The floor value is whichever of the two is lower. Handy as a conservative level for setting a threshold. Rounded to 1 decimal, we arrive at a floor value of 33.0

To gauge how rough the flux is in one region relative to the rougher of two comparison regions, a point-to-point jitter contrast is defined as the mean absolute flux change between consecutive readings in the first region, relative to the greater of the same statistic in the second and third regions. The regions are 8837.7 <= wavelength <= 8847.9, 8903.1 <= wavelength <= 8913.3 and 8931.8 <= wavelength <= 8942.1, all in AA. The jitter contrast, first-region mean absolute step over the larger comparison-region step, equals 1.0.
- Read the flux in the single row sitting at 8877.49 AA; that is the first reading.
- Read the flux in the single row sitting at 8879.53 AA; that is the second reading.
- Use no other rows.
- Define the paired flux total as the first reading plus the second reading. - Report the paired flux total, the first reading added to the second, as 73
